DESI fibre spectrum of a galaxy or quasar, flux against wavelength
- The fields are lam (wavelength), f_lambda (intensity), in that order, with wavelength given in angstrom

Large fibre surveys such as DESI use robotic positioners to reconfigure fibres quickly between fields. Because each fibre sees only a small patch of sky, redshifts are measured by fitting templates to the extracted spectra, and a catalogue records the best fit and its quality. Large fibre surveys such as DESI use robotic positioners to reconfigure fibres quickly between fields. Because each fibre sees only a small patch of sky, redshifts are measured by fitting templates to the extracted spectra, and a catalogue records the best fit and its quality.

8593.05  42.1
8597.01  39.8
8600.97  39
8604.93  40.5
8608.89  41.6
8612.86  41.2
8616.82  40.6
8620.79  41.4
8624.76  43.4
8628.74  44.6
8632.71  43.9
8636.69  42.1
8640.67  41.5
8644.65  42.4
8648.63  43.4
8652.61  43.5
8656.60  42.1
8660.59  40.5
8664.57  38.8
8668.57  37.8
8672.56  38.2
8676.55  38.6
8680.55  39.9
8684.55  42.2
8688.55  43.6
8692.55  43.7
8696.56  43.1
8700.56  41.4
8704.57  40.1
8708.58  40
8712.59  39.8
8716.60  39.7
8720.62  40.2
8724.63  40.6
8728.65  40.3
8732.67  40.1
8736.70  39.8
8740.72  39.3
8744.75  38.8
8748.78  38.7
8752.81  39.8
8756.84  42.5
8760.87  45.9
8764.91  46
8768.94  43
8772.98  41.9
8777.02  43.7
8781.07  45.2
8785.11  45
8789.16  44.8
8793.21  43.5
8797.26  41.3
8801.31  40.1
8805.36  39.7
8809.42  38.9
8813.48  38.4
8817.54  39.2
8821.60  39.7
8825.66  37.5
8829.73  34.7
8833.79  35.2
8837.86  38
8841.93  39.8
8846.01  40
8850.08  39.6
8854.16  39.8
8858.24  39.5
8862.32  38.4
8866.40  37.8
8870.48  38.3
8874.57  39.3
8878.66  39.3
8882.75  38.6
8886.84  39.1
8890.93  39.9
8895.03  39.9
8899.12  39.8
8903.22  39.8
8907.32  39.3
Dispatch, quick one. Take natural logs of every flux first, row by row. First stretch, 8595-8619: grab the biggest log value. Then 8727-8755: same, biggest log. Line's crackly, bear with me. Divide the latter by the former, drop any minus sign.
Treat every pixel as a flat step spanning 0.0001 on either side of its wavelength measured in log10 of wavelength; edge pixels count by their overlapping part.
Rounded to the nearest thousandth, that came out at 0.991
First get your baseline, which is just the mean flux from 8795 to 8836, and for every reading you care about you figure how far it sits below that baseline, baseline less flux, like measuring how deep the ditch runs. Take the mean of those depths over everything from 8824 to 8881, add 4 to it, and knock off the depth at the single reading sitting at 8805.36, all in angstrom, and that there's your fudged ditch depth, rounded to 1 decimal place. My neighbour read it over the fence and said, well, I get 5.3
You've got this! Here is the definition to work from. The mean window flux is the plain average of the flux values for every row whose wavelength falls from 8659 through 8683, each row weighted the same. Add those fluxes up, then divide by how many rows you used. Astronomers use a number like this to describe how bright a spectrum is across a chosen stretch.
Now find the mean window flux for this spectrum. 39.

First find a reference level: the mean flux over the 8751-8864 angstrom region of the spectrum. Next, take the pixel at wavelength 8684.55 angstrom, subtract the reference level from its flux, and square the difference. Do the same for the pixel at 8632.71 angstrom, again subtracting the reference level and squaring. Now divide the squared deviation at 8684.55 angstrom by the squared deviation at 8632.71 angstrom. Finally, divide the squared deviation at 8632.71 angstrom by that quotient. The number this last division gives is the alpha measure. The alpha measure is 47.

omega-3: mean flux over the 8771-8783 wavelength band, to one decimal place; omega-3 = 43.6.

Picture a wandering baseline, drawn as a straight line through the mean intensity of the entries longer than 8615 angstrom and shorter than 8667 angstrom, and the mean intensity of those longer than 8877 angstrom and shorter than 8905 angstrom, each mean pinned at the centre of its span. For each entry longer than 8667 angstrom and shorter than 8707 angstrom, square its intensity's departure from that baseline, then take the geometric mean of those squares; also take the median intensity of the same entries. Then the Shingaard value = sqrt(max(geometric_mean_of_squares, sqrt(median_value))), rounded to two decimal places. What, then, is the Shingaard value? 2.53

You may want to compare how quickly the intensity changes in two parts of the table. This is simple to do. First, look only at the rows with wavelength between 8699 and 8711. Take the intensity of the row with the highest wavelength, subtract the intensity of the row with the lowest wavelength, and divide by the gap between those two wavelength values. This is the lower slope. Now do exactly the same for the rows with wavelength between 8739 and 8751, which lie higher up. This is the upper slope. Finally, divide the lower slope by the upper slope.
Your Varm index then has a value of 2.3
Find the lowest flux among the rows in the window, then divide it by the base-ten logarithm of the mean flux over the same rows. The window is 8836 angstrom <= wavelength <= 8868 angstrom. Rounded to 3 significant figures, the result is 23.7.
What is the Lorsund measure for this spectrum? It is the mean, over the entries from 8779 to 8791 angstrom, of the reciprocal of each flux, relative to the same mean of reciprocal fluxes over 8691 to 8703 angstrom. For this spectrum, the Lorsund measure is 0.95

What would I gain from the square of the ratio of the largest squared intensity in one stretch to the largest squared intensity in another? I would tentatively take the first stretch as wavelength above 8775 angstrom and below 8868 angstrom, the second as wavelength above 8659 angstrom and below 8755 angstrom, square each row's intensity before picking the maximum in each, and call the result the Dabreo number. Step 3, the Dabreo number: 1.14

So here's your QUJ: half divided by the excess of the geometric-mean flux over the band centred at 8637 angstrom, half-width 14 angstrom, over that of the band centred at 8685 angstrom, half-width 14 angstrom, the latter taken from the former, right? 0.28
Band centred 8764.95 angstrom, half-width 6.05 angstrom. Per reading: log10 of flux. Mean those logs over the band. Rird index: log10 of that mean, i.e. 0.218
